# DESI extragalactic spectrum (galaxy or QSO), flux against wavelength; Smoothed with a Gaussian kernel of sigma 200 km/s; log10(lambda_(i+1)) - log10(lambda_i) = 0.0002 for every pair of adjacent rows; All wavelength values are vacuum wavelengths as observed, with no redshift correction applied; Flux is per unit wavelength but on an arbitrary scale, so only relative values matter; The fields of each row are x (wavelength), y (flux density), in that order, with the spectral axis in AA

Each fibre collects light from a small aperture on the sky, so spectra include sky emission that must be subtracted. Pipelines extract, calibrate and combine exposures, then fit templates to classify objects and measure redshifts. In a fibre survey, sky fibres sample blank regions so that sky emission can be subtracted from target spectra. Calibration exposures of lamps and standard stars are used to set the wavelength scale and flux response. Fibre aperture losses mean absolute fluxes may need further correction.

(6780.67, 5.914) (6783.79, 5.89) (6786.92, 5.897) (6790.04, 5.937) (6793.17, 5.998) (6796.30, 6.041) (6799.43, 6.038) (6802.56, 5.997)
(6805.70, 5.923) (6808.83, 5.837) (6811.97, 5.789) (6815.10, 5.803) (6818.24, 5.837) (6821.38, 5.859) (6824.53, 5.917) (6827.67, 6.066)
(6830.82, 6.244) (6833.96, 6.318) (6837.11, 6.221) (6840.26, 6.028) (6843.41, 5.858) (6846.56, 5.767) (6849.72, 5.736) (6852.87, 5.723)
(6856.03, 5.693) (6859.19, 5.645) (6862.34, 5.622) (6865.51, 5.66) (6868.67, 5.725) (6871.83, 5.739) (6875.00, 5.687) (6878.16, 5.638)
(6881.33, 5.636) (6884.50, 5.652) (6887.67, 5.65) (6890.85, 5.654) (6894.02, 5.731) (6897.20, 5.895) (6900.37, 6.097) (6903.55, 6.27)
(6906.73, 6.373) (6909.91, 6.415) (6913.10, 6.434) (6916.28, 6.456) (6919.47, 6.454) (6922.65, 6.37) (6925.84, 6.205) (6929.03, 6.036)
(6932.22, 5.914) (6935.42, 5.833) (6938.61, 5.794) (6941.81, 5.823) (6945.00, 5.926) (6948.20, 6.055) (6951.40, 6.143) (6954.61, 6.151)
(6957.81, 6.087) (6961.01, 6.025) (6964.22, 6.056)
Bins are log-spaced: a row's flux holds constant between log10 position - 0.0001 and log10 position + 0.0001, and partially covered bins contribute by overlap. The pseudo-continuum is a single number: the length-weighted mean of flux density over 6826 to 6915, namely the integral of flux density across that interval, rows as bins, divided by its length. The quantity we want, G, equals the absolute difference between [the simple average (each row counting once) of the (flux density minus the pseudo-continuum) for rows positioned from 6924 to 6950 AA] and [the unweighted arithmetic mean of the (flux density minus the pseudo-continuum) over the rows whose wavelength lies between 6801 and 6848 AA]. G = 0.02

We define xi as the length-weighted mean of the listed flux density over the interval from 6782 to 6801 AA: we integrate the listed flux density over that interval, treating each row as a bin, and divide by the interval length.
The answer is 5.97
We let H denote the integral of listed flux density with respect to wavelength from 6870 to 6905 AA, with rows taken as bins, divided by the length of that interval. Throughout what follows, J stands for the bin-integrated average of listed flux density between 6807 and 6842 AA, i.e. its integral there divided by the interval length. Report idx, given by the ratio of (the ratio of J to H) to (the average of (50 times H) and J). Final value 0.0070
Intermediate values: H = 5.78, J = 5.99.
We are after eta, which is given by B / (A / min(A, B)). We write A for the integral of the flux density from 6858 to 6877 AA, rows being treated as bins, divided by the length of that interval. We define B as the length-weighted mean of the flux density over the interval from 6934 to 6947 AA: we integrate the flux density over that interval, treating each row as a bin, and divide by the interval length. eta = 5.85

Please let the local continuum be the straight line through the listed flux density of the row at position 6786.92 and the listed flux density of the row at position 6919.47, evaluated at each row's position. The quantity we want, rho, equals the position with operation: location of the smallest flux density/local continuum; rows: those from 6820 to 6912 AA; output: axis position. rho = 6890.85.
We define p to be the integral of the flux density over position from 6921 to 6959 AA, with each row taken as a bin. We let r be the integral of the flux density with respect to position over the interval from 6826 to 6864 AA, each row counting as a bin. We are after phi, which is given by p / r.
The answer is 1.02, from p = 229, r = 225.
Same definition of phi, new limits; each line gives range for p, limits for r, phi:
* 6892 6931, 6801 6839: 1.07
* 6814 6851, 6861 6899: 1.02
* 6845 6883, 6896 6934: 0.91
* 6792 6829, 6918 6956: 0.95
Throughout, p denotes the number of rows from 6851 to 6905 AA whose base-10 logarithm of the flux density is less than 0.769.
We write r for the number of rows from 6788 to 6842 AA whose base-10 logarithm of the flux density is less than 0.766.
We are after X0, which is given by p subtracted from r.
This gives -12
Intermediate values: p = 14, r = 2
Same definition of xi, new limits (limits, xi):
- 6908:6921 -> 6.44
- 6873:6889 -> 5.66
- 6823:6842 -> 6.13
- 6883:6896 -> 5.68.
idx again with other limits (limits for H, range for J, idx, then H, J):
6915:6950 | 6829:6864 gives 0.0063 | 6.08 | 5.90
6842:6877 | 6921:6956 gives 0.0072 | 5.71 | 6.02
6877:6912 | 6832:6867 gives 0.0065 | 5.92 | 5.85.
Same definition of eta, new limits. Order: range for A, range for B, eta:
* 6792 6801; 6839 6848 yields 5.74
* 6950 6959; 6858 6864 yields 5.18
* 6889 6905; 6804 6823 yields 5.76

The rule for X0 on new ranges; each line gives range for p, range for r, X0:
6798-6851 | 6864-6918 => 2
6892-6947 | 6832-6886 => 9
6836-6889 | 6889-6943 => -10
